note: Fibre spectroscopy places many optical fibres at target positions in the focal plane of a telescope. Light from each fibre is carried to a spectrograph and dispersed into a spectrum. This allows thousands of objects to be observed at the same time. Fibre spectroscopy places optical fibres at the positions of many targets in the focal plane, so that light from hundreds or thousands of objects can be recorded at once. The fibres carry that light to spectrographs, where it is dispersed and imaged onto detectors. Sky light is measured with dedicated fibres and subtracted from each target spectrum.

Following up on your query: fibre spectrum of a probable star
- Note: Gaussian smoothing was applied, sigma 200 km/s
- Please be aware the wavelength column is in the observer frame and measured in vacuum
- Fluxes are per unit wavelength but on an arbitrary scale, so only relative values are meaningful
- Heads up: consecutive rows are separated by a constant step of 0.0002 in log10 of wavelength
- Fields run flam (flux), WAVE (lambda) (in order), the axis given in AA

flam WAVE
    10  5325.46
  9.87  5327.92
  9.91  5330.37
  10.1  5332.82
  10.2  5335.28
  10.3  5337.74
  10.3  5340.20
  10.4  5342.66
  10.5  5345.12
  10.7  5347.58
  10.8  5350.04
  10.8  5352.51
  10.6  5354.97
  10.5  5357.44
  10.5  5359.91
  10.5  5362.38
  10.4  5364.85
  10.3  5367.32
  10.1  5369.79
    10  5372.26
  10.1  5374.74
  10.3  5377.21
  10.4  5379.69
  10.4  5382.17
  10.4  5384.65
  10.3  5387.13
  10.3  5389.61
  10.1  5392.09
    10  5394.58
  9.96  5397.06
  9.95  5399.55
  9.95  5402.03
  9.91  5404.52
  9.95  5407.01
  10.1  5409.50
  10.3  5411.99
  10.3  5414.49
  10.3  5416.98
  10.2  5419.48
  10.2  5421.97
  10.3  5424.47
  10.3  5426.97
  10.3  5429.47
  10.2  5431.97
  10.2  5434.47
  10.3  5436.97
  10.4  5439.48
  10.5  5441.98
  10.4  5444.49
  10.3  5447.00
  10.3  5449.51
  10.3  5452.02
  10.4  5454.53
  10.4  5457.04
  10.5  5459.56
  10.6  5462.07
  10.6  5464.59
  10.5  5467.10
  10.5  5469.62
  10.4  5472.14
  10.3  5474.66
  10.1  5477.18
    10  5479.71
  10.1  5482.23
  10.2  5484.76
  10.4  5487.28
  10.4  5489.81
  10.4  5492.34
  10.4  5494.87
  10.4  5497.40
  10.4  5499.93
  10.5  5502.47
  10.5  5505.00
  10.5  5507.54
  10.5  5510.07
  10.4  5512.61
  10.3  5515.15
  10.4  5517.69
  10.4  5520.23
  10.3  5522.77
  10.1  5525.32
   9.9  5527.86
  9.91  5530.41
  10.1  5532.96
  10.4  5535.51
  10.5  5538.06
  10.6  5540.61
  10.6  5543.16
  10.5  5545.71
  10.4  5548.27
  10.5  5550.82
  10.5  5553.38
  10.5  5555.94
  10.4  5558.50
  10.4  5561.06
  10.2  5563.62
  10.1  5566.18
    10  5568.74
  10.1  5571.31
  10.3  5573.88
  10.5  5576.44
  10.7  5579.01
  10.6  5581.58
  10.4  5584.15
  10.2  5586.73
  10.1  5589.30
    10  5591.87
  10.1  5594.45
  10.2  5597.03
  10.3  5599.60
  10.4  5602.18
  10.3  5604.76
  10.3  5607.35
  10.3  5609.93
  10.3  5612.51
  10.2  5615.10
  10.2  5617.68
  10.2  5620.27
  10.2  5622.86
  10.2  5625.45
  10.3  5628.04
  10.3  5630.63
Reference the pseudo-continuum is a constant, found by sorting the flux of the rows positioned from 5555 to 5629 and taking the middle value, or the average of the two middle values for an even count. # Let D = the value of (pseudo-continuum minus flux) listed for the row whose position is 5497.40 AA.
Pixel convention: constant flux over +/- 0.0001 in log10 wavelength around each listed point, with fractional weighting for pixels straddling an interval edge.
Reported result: -0.10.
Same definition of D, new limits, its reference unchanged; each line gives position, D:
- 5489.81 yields -0.10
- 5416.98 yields 0.00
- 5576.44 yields -0.20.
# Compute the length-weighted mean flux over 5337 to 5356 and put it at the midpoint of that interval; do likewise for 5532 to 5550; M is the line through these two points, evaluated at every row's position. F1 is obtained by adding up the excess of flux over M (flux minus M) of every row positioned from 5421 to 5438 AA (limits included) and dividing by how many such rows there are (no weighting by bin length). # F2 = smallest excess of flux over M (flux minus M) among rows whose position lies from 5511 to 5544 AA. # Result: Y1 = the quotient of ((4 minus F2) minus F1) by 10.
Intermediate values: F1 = -0.26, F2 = -0.56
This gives 0.482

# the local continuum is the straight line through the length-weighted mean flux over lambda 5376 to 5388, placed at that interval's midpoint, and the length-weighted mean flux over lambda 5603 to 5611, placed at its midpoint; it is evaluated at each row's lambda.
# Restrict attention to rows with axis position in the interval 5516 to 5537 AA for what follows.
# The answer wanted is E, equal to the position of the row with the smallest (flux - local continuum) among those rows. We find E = 5527.86 AA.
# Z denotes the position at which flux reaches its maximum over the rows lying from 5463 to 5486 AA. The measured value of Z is 5464.59 AA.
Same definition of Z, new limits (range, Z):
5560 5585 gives 5579.01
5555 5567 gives 5555.94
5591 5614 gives 5602.18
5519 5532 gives 5520.23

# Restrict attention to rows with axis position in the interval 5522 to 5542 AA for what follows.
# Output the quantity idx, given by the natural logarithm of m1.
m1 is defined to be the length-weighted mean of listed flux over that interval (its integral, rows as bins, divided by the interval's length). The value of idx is 2.32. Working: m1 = 10.2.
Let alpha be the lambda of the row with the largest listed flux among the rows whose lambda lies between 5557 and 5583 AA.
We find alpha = 5579.01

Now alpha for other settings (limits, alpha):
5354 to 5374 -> 5354.97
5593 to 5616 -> 5602.18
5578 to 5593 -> 5579.01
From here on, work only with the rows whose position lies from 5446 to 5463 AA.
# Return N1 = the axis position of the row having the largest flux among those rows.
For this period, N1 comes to 5462.07 AA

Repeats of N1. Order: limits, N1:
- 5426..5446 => 5441.98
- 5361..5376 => 5362.38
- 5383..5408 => 5384.65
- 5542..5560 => 5543.16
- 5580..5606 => 5581.58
